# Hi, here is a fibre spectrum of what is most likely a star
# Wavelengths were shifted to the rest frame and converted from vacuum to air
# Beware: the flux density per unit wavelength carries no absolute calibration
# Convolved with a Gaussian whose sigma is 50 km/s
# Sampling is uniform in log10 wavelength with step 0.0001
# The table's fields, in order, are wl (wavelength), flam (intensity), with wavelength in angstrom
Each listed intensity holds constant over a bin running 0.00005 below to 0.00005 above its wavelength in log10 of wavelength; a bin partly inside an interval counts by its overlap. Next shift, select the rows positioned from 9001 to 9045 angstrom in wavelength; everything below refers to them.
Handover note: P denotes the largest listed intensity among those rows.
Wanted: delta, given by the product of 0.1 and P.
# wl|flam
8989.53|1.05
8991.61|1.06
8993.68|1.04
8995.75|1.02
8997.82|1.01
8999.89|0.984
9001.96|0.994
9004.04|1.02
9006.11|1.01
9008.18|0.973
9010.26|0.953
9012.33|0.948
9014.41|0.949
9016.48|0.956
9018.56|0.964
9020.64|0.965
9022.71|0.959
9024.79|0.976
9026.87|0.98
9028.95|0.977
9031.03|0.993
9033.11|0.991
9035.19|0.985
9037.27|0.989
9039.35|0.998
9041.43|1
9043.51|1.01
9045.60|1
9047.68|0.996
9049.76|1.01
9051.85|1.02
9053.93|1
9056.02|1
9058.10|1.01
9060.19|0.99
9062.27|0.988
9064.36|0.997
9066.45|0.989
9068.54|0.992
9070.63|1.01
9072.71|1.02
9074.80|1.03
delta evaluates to 0.1020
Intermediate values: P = 1.02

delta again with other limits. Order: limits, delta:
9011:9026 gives 0.0976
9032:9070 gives 0.1020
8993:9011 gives 0.1040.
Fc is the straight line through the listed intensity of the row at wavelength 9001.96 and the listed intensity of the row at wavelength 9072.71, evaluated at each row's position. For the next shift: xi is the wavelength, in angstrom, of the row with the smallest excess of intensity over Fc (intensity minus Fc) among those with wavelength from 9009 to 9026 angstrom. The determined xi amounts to 9012.33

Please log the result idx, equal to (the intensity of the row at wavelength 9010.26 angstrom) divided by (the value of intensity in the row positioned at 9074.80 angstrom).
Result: 0.93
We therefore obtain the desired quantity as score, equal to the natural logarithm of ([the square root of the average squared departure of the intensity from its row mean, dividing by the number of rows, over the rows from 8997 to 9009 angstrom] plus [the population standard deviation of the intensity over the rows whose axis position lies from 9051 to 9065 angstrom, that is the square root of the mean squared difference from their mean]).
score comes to -3.6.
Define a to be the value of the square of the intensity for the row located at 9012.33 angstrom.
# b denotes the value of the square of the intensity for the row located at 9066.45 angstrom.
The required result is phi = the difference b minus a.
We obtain 0.08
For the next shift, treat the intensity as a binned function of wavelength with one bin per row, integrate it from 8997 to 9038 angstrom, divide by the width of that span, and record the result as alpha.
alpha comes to 0.98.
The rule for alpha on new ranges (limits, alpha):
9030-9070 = 1.00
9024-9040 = 0.99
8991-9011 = 1.01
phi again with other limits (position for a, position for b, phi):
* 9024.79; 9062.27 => 0.02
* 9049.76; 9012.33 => -0.12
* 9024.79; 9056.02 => 0.05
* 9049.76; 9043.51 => 0.00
